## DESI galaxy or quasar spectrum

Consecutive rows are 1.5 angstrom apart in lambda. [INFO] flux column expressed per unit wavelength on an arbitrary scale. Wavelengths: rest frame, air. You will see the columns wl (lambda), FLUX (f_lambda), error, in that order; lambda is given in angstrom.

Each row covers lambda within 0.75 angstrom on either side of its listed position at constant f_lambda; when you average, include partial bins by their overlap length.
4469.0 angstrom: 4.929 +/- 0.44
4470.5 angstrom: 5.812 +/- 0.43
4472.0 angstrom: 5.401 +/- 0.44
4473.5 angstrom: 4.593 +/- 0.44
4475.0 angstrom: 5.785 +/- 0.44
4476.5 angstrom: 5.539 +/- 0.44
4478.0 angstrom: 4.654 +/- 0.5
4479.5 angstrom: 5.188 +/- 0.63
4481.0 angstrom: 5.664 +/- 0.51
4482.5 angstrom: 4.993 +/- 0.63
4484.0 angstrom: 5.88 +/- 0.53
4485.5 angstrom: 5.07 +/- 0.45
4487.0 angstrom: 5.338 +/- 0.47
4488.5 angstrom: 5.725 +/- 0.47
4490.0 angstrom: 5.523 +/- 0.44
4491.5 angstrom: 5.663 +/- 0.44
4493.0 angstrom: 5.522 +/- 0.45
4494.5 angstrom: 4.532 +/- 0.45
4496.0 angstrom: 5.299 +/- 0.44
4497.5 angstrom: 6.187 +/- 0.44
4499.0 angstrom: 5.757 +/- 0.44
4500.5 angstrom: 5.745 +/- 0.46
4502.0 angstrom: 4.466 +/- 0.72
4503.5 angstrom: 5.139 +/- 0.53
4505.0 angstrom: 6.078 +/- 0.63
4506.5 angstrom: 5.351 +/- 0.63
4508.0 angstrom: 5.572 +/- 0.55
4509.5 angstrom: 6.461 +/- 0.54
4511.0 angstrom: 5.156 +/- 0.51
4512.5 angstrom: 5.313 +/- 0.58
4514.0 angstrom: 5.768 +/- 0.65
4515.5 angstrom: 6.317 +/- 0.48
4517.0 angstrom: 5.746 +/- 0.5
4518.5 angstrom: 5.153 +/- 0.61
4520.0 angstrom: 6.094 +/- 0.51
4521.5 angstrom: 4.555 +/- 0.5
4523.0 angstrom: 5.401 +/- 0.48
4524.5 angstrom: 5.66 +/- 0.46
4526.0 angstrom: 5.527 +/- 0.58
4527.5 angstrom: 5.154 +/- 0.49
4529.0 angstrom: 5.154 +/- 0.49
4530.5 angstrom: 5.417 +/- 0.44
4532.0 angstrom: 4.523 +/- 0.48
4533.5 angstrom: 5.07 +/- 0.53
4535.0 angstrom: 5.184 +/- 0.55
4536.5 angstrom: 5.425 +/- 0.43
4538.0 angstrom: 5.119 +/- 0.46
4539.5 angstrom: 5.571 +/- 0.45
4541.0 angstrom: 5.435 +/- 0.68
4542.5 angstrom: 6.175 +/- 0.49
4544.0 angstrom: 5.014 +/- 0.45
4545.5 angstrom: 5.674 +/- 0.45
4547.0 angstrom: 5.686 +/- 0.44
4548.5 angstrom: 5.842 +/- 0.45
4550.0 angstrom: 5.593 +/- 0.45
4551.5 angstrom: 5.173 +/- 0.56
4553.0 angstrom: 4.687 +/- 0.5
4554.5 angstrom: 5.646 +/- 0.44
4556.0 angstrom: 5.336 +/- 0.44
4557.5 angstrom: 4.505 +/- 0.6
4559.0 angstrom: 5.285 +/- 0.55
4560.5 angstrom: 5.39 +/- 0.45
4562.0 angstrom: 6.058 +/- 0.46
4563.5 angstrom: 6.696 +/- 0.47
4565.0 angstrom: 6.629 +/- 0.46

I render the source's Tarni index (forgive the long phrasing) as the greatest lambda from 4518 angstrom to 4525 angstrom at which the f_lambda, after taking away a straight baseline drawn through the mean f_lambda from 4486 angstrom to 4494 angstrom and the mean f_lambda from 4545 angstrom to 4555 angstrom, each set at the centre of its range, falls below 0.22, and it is 4524.5 angstrom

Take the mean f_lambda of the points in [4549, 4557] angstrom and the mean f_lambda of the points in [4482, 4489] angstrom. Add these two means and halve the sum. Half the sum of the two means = 5.34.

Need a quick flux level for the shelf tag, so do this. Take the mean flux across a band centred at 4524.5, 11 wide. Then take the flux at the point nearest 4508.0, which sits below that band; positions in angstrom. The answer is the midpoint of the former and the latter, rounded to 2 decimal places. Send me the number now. 5.47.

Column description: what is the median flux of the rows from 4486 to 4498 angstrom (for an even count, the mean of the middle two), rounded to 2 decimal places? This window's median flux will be 5.52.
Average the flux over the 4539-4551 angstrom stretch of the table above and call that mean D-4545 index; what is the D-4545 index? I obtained 5.62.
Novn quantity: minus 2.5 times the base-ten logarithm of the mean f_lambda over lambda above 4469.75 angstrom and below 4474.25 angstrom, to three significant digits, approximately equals -1.80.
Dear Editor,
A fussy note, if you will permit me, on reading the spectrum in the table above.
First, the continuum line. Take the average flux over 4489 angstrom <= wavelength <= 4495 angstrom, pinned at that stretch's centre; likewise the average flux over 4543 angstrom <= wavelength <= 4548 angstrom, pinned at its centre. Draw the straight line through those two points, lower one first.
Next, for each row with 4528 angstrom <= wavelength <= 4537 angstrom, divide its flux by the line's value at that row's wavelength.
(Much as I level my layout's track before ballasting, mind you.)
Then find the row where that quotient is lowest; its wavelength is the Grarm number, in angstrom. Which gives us 4532.0 angstrom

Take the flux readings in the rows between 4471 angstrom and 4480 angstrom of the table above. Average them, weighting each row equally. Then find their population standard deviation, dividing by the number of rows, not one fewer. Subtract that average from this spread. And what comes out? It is -4.8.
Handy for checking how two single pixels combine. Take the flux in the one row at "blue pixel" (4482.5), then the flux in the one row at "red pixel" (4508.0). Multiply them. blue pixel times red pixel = 27.8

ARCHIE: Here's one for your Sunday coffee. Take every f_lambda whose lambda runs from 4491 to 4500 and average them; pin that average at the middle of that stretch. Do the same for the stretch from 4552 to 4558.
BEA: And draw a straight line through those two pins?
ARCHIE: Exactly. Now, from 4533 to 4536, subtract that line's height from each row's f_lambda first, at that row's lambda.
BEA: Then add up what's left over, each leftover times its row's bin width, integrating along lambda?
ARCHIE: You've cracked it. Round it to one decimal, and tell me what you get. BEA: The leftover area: -0.2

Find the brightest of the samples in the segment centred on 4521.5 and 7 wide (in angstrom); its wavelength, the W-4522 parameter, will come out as 4520.0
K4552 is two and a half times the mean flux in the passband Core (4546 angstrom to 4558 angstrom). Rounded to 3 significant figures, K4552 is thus 13.3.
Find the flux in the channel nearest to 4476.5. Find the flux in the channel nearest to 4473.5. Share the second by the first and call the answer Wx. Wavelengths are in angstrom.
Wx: 0.83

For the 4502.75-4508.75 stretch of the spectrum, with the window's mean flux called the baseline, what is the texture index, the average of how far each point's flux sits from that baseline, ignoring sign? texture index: 0.29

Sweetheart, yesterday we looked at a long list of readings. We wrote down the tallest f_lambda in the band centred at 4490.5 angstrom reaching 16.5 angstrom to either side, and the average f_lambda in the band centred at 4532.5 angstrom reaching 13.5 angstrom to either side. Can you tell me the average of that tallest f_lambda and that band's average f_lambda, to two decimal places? 5.76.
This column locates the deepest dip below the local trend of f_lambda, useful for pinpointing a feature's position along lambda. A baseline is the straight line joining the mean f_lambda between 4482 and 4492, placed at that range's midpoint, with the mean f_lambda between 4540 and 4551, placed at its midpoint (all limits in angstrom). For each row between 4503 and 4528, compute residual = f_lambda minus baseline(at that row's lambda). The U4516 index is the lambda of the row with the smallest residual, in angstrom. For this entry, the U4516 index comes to 4521.5 angstrom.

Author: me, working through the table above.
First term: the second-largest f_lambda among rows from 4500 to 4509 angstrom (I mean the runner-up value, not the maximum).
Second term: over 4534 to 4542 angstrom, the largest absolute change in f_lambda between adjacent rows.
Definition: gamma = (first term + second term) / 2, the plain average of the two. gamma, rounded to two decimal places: 3.10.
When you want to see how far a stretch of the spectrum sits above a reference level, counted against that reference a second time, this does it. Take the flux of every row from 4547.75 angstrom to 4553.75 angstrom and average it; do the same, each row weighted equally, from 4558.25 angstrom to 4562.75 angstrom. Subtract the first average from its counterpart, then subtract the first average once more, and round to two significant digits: -5.1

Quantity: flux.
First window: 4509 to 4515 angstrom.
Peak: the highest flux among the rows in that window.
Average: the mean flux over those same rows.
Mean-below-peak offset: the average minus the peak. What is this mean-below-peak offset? -0.79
